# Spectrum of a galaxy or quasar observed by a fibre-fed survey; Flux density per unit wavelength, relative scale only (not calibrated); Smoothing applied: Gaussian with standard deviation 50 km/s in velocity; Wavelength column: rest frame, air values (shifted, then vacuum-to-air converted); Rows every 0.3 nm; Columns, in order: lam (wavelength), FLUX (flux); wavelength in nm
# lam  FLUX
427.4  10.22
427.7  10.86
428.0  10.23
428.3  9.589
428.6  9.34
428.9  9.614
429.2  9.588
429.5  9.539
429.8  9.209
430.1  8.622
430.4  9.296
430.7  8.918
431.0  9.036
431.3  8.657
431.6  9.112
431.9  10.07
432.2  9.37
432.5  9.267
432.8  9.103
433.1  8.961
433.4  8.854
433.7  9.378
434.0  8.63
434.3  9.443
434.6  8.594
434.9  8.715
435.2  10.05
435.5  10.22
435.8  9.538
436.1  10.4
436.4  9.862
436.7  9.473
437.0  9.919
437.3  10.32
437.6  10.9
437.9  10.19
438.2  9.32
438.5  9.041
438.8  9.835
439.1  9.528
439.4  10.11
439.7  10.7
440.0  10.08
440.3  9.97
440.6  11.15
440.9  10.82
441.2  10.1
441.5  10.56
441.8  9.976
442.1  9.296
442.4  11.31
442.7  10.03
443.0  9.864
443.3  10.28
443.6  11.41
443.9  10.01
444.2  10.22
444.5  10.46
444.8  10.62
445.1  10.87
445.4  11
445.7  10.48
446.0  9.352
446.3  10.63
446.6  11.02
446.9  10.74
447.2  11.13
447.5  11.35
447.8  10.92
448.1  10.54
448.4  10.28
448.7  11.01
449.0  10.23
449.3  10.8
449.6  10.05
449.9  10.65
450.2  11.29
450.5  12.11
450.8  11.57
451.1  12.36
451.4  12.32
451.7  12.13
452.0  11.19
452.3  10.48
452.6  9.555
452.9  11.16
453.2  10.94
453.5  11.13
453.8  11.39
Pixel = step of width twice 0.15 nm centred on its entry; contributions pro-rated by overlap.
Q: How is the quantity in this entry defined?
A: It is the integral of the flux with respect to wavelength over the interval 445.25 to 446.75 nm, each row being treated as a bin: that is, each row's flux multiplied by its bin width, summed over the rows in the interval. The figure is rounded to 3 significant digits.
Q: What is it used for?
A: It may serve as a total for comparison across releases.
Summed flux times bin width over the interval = 15.7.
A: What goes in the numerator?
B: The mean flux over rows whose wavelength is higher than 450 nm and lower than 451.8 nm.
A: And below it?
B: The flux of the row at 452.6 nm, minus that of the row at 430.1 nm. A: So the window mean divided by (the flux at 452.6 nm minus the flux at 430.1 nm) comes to 12.8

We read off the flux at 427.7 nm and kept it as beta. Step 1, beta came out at 10.86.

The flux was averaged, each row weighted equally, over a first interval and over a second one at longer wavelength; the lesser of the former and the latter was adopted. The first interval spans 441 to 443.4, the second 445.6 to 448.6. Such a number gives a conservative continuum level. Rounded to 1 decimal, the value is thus 10.2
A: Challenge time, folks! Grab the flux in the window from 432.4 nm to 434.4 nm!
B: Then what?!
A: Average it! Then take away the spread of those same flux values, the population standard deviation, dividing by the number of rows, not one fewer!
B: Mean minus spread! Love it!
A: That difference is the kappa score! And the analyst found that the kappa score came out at 8.8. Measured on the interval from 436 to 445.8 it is 9.7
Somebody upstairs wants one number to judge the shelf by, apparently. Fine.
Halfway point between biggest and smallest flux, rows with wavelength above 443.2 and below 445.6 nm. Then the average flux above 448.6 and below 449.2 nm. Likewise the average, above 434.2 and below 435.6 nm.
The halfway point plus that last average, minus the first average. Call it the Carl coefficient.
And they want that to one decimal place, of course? 9.5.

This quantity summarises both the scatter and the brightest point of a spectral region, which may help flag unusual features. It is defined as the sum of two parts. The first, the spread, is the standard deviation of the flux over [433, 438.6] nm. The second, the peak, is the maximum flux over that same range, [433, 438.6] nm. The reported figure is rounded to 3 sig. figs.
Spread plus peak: 11.6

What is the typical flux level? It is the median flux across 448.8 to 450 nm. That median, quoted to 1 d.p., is 10.4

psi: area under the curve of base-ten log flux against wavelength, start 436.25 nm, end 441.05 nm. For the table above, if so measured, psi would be 4.81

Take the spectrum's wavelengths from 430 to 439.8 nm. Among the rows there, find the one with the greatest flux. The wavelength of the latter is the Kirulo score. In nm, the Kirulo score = 437.6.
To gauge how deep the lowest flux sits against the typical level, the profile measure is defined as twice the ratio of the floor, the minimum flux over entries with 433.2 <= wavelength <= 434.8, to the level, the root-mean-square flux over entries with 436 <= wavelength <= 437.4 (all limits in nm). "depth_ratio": 1.72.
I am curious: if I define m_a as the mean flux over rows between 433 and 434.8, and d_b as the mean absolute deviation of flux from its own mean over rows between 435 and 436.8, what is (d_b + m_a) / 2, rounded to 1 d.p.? 4.6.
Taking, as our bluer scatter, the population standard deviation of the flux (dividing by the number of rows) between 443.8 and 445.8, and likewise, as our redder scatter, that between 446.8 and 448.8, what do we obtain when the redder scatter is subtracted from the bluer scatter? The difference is -0.02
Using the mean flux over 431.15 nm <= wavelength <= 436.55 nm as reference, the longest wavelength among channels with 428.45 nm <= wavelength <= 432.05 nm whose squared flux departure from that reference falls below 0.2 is 431.6 nm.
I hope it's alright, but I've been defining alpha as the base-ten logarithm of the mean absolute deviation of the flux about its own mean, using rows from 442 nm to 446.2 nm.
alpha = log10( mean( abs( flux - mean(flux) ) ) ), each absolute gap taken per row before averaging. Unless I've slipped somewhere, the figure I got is -0.29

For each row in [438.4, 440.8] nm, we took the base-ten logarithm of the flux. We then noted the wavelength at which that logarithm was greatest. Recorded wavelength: 440.6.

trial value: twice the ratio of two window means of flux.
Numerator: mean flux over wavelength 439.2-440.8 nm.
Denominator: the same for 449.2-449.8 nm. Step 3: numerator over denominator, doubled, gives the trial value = 2.00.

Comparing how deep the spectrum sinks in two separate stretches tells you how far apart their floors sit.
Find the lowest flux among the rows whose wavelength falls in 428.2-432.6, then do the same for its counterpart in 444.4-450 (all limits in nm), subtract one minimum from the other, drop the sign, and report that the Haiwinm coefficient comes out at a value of 0.73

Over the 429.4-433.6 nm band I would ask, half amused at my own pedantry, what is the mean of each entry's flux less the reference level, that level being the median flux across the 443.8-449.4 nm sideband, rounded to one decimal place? -1.5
